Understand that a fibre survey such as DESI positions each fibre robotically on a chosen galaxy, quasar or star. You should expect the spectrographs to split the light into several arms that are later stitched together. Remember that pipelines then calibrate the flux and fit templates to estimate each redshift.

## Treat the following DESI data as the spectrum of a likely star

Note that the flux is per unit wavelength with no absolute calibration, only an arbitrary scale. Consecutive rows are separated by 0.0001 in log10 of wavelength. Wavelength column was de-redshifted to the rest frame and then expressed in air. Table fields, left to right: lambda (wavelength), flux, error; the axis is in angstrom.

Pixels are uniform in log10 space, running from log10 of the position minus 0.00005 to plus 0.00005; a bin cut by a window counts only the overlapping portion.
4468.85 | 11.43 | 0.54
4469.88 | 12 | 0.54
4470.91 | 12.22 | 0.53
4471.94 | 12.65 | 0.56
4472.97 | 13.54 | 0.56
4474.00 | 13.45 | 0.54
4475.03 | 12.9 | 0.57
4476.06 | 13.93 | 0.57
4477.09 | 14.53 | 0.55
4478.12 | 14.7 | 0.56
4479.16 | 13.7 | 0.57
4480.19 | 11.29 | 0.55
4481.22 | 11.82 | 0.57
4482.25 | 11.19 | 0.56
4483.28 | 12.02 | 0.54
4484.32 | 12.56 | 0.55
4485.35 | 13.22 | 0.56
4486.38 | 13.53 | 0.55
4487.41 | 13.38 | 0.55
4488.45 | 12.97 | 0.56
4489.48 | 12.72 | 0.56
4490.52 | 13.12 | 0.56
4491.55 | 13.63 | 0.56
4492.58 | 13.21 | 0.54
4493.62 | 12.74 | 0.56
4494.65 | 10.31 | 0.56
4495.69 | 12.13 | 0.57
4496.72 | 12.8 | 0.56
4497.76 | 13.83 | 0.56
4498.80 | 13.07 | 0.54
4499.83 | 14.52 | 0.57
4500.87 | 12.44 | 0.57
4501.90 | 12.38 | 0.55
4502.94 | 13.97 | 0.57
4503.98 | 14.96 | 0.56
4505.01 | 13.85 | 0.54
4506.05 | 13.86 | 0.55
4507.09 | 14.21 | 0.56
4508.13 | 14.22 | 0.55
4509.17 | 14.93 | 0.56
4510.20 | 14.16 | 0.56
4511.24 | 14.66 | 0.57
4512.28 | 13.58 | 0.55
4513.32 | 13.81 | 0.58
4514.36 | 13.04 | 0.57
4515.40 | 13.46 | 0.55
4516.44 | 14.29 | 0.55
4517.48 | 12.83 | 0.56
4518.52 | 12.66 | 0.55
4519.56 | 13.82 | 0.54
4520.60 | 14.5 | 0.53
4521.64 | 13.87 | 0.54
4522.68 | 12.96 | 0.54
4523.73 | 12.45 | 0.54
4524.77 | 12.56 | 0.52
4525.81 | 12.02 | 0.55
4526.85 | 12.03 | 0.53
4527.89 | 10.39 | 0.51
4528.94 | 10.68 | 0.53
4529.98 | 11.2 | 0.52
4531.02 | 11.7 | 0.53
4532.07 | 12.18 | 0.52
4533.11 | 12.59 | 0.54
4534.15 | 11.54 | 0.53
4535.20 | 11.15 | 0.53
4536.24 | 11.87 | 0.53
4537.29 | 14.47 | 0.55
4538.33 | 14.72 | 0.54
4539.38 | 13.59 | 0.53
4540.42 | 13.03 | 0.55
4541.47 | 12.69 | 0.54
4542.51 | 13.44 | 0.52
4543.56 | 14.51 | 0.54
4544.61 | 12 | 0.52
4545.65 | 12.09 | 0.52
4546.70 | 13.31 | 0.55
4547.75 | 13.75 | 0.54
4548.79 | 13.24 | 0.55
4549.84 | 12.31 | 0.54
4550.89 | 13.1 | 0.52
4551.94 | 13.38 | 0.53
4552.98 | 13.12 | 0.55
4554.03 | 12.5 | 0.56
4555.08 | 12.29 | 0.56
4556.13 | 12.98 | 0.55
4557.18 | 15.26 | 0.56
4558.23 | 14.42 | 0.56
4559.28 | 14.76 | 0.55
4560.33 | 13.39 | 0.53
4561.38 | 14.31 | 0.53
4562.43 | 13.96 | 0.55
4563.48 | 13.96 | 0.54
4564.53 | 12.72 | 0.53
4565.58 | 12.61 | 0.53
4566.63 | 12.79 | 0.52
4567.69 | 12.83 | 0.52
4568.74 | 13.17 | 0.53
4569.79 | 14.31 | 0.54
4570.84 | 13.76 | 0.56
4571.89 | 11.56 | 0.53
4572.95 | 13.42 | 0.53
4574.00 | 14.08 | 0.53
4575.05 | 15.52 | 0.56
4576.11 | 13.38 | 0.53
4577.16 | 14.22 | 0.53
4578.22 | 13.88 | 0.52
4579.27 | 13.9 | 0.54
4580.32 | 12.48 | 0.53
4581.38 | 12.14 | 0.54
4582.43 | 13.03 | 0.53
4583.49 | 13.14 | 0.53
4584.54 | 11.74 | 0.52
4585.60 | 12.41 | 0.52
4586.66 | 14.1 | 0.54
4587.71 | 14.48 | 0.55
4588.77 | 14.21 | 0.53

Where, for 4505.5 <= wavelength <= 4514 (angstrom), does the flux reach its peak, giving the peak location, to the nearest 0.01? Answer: 4509.17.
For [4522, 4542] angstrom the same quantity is 4538.33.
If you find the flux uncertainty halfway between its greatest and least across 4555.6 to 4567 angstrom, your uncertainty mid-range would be 0.540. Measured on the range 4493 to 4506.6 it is 0.555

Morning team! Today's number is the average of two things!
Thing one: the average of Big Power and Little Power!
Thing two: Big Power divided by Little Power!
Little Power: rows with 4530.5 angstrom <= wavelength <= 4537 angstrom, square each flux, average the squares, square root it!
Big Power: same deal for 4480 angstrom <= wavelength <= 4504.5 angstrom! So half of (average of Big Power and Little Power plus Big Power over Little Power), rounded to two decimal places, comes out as 6.72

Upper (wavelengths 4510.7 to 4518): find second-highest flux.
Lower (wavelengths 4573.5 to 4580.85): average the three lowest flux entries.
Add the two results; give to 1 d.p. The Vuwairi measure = 27.5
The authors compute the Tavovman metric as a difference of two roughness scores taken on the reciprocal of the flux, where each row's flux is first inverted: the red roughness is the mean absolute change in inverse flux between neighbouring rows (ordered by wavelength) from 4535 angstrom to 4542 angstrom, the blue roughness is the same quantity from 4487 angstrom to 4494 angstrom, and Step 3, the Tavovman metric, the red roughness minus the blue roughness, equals 0.003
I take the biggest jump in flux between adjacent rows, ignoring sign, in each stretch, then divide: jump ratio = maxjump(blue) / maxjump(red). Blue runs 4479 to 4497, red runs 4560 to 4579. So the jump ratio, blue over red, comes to 1.10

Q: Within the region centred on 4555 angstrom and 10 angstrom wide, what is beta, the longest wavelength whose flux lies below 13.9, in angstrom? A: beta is 4556.13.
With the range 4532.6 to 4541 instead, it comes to 4540.42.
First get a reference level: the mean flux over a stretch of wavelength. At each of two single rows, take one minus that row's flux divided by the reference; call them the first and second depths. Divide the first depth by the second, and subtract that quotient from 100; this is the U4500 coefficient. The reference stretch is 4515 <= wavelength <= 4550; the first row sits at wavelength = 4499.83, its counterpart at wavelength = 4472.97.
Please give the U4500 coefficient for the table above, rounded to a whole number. 98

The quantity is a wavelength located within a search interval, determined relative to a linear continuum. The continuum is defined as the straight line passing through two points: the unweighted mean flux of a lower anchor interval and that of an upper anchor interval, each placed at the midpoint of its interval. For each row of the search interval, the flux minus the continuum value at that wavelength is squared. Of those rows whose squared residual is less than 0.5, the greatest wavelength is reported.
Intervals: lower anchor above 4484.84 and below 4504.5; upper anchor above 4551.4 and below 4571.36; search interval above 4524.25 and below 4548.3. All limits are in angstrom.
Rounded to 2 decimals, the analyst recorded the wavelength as 4547.75 angstrom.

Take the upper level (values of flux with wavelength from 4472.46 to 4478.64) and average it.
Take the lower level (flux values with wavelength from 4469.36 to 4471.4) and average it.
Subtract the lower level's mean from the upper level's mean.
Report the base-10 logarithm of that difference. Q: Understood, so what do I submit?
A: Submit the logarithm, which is 0.24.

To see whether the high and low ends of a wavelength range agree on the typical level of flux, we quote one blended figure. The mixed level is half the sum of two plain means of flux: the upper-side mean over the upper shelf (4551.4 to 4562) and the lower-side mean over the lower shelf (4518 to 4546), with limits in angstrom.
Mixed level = 13.1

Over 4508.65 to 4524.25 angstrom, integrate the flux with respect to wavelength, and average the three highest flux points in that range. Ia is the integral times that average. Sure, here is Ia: 3133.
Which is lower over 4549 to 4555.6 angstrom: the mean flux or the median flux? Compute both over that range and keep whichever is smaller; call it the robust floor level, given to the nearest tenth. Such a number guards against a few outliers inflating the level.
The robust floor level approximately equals 12.8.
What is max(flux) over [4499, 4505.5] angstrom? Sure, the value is 14.96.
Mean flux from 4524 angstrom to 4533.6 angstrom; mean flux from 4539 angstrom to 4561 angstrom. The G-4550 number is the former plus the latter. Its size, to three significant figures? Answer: 25.0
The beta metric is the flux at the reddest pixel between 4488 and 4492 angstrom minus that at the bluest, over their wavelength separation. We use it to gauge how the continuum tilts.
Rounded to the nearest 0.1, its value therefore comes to 0.2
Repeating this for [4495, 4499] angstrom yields 0.3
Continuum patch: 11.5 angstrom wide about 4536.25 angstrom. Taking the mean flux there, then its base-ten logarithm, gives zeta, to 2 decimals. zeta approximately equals 1.10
